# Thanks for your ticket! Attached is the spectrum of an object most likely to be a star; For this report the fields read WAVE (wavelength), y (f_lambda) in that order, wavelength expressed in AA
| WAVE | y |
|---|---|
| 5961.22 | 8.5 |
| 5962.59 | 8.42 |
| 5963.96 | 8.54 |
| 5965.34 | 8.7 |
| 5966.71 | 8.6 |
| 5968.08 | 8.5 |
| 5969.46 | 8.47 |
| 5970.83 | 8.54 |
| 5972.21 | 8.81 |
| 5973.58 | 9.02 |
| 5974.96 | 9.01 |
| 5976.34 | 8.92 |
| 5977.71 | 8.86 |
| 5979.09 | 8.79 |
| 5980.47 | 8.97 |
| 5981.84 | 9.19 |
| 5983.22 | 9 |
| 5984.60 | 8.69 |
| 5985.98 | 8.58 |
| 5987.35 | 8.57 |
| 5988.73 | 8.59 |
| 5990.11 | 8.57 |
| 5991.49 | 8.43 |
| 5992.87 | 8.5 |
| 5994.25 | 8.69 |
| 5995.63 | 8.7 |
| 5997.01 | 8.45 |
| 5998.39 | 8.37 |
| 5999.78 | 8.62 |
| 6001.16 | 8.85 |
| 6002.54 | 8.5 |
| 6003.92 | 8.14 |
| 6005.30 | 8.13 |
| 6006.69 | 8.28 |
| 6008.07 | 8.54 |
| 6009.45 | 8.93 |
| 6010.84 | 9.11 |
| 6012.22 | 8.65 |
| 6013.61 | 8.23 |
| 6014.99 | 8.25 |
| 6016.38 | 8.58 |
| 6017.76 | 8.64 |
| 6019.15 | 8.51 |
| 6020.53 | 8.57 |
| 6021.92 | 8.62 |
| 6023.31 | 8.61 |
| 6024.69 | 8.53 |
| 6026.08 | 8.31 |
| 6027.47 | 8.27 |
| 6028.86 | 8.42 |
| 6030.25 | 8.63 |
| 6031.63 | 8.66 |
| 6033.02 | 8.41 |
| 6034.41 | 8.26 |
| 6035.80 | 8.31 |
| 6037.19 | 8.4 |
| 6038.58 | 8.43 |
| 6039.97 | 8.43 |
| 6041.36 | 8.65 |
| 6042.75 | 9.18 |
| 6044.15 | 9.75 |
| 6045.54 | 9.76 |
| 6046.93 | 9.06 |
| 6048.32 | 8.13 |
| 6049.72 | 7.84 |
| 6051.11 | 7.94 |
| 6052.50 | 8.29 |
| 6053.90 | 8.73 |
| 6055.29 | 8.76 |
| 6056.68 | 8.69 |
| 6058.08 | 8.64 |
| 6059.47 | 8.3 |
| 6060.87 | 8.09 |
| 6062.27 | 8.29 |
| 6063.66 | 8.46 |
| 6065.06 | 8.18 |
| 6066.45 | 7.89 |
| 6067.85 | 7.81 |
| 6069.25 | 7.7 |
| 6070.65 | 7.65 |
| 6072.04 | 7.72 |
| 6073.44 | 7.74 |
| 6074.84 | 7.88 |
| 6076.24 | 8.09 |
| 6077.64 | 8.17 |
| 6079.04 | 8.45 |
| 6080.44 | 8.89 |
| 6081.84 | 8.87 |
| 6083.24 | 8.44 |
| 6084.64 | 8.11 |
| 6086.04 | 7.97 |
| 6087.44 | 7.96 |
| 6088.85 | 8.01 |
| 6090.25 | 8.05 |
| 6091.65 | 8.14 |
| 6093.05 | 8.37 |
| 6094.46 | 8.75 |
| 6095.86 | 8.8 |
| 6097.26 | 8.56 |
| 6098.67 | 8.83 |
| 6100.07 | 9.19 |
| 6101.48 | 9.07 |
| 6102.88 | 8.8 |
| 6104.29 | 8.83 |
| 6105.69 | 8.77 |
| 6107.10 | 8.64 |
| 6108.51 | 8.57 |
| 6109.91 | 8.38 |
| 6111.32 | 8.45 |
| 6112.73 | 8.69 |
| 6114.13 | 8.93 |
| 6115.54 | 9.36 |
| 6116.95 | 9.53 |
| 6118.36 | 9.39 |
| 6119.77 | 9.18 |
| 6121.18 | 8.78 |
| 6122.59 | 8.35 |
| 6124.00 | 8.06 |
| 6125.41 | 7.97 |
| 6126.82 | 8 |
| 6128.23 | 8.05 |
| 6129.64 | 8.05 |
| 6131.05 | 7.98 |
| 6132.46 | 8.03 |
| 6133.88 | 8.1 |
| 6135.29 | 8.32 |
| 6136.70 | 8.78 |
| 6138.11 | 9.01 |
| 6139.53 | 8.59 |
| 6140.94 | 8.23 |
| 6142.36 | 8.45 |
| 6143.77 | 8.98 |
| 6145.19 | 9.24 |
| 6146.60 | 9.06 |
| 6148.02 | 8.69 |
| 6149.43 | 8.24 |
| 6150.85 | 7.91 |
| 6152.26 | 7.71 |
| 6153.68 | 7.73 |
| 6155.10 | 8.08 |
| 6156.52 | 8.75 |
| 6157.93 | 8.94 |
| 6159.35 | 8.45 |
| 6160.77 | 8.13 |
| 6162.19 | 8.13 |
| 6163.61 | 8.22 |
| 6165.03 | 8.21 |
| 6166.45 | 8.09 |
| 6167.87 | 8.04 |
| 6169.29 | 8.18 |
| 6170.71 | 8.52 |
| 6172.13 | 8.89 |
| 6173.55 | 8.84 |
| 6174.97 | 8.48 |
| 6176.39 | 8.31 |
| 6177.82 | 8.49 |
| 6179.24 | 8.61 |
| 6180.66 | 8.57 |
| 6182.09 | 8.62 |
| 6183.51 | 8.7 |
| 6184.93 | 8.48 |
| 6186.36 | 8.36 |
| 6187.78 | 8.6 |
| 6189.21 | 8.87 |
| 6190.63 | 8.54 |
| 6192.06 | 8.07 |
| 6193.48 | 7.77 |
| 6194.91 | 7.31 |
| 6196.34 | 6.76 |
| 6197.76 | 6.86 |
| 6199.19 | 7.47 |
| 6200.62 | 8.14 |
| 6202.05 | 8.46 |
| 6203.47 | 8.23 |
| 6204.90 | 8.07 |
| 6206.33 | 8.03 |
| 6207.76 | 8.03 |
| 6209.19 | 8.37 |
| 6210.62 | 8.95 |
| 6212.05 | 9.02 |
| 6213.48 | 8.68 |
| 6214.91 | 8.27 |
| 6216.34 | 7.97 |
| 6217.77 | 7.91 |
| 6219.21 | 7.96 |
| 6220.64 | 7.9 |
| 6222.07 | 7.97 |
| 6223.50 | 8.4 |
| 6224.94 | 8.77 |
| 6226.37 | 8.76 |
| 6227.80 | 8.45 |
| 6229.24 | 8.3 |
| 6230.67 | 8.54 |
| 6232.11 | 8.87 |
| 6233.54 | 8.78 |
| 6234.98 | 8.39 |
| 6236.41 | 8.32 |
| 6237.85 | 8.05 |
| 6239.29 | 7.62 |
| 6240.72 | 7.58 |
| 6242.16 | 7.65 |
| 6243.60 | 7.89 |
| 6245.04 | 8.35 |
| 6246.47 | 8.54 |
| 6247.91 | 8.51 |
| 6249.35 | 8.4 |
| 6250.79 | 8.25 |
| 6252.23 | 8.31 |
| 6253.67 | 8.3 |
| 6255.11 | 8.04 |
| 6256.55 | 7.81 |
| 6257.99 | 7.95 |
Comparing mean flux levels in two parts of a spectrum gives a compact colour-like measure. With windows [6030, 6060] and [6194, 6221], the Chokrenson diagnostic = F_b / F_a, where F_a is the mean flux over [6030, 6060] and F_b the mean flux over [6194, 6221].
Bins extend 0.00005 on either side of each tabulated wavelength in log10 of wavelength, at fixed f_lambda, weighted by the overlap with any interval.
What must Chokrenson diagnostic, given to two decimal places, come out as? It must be 0.93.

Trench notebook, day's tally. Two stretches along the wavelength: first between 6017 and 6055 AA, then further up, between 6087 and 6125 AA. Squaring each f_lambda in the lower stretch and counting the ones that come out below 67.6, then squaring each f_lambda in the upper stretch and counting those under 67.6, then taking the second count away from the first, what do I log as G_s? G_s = -2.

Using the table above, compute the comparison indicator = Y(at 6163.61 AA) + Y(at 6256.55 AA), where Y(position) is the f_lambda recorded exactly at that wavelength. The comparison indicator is 16.0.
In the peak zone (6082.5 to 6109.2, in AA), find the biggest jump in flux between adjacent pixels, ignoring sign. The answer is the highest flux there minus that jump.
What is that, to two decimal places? 8.81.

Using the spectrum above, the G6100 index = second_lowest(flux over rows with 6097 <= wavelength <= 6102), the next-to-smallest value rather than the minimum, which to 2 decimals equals 8.83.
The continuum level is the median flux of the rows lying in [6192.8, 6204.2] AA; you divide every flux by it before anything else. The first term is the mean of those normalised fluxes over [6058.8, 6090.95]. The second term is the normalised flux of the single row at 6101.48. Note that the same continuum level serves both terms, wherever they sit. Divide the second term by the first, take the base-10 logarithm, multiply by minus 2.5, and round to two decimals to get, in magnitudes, -0.12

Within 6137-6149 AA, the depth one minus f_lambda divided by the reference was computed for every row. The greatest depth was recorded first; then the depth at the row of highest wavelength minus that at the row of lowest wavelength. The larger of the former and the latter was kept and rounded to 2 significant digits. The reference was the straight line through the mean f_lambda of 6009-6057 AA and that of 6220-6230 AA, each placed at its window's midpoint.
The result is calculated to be 0.036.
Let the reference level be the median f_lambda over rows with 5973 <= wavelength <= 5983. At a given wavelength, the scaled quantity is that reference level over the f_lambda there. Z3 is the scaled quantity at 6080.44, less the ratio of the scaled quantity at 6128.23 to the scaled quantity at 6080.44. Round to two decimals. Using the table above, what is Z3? -0.10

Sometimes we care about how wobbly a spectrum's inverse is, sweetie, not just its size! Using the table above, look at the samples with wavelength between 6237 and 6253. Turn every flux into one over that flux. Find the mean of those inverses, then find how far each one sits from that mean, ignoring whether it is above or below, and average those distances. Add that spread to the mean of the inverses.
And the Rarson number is 0.128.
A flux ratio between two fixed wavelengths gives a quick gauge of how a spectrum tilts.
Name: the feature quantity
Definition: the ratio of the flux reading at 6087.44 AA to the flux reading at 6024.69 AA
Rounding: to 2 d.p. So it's 0.93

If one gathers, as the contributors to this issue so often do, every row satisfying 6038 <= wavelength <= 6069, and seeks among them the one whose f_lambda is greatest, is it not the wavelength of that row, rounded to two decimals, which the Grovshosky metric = 6045.54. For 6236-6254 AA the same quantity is 6246.47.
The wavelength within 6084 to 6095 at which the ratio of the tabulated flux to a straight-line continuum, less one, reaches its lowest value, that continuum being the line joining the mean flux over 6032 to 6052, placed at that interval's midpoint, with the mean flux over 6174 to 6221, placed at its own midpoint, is 6087.44 AA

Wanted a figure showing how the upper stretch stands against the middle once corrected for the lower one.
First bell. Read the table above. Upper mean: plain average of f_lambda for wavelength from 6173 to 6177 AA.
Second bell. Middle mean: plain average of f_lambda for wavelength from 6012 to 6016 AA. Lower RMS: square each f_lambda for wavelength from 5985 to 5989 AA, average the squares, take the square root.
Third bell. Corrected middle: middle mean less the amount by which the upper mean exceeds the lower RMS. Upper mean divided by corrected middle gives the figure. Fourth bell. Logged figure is 1.02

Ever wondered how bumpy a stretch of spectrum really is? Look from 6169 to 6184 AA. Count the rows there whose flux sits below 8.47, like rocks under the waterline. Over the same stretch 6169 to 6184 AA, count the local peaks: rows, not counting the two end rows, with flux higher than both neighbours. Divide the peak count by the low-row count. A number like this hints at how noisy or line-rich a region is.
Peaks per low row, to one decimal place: 1.0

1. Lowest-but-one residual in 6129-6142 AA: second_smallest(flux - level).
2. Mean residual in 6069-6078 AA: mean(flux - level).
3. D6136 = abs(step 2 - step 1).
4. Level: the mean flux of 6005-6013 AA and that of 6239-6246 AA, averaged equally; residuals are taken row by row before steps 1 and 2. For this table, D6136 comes 0.18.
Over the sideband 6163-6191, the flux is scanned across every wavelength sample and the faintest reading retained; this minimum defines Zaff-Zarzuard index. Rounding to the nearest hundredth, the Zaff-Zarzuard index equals 8.04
